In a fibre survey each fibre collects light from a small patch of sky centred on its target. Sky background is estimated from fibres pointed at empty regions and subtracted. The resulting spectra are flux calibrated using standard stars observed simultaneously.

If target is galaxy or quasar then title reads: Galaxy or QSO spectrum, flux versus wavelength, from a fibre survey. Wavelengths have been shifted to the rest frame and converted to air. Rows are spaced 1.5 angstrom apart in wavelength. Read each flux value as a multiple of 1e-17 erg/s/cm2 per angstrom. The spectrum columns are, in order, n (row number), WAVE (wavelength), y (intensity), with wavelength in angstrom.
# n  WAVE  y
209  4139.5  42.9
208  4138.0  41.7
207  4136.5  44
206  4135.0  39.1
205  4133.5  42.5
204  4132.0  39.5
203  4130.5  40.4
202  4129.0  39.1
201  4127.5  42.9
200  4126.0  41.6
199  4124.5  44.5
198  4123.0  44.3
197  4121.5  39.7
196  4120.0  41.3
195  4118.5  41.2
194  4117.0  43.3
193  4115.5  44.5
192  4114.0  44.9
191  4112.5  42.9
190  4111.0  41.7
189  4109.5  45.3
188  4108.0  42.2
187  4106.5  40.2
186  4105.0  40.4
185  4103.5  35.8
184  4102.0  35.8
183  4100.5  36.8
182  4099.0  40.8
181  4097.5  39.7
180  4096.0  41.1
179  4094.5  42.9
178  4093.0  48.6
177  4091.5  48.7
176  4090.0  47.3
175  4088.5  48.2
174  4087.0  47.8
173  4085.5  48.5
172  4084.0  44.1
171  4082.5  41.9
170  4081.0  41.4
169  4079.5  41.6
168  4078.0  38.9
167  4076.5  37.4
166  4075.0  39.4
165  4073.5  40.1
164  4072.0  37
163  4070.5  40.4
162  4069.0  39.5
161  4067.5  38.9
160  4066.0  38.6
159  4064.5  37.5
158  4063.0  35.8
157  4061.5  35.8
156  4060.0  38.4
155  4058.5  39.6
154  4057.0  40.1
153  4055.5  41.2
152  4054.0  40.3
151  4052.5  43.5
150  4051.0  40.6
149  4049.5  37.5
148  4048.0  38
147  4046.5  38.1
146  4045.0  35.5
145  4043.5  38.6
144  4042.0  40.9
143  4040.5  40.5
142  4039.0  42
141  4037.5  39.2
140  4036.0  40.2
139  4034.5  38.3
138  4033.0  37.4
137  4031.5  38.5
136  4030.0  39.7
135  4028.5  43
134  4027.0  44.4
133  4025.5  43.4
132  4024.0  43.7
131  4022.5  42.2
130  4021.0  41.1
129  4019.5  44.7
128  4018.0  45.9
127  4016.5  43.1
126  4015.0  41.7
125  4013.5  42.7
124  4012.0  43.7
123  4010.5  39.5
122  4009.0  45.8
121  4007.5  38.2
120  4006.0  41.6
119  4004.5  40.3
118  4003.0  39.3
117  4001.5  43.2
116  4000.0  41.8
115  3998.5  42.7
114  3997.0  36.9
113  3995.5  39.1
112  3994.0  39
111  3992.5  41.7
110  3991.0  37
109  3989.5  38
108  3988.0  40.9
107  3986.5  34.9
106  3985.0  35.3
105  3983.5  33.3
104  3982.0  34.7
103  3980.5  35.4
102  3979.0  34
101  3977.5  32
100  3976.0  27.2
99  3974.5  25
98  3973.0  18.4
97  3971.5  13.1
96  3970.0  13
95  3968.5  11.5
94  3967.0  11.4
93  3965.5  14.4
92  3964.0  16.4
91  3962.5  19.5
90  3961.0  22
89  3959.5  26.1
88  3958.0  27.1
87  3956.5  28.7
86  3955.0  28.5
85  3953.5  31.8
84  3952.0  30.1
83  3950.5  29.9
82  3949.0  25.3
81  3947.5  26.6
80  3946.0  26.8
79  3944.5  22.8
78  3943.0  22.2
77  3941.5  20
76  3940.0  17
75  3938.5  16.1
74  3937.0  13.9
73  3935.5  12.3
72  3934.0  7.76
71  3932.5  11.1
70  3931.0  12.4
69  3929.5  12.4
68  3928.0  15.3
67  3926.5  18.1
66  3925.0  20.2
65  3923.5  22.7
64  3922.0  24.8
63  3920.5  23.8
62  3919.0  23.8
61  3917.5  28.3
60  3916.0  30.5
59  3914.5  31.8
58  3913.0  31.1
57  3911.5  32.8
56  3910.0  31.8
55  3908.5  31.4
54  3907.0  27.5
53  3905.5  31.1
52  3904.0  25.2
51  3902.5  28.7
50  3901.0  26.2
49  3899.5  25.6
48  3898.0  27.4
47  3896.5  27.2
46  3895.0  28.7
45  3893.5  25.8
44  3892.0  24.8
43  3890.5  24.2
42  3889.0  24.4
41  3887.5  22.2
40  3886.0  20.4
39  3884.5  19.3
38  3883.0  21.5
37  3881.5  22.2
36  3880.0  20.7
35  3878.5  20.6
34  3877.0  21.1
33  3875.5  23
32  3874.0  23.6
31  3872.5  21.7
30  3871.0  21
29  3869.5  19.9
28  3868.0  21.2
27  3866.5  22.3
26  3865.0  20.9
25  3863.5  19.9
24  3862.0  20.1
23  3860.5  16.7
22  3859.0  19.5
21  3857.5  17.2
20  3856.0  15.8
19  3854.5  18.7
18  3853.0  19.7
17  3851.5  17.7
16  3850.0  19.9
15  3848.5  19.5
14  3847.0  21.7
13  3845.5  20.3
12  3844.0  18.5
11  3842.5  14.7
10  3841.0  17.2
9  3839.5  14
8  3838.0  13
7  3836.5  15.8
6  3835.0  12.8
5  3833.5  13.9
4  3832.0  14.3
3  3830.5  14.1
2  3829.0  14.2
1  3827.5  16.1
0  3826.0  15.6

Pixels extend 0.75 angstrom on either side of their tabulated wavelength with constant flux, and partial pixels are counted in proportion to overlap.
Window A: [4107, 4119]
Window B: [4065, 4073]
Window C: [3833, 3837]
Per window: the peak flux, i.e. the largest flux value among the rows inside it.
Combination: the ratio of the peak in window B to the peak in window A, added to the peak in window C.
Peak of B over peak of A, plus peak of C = 17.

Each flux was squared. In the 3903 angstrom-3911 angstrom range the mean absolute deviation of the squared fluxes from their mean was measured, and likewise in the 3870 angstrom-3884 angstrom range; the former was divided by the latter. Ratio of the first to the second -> 3.9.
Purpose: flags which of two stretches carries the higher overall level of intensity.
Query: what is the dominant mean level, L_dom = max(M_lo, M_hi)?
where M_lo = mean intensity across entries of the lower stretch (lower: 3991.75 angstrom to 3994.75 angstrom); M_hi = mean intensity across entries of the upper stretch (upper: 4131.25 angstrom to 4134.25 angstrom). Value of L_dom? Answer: 41.0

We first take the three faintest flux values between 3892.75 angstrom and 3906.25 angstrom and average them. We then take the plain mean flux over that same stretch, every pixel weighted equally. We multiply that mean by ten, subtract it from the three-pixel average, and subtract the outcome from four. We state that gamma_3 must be 252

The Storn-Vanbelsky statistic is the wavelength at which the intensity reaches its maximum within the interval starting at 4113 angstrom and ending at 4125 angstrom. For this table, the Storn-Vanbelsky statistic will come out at 4114.0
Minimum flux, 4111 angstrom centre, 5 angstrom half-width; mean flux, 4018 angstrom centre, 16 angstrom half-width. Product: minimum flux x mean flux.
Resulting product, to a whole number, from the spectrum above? 1684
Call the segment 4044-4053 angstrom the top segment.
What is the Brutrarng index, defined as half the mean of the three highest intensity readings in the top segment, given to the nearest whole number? 20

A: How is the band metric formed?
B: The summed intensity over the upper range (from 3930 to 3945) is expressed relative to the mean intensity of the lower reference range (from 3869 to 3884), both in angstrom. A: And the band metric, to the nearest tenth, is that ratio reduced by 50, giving -42.8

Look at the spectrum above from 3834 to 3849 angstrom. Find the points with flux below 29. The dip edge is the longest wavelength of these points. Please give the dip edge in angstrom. 3848.5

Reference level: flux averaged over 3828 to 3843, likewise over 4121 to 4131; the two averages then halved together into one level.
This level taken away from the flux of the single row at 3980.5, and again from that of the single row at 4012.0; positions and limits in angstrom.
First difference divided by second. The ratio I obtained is 0.47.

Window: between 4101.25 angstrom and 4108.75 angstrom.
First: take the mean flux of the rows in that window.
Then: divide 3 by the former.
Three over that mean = 0.077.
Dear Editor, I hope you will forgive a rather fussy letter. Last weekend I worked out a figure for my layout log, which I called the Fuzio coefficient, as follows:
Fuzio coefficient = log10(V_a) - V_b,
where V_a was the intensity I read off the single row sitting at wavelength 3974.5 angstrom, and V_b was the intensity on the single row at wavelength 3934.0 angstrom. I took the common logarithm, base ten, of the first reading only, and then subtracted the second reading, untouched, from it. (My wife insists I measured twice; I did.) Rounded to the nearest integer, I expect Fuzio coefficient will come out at -6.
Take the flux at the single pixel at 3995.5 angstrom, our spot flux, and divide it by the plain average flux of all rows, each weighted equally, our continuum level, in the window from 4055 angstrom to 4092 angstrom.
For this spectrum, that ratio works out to 0.95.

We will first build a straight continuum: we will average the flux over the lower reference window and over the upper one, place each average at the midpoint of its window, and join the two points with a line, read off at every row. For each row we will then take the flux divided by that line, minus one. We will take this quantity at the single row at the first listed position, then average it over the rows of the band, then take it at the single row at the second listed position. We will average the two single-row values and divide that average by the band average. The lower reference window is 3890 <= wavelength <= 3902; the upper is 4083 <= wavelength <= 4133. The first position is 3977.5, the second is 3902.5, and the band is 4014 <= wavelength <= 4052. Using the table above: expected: 0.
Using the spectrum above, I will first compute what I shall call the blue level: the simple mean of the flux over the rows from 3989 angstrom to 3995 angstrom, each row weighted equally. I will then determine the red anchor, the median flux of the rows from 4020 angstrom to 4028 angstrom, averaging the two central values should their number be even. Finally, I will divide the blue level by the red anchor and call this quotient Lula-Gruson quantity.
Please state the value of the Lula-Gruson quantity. 0.9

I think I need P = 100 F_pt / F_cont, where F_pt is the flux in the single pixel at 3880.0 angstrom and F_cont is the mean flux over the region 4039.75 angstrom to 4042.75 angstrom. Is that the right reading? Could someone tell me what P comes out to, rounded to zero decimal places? 51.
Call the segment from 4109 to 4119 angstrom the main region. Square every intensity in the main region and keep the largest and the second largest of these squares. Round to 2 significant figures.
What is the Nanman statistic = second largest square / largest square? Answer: 0.98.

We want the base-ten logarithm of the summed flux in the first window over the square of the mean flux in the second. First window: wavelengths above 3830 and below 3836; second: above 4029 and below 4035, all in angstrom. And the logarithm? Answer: -1.43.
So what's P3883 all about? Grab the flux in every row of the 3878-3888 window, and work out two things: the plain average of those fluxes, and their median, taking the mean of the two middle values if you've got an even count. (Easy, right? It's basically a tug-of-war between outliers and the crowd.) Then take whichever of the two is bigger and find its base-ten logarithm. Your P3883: 1.32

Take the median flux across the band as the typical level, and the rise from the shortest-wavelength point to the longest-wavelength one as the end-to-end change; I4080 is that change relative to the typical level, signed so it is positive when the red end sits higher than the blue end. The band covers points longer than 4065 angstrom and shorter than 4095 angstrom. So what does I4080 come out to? 0.10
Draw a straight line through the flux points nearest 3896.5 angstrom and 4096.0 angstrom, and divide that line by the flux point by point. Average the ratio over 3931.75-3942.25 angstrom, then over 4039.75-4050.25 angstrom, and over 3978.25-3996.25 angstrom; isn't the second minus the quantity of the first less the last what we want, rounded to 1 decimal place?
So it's -0.4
